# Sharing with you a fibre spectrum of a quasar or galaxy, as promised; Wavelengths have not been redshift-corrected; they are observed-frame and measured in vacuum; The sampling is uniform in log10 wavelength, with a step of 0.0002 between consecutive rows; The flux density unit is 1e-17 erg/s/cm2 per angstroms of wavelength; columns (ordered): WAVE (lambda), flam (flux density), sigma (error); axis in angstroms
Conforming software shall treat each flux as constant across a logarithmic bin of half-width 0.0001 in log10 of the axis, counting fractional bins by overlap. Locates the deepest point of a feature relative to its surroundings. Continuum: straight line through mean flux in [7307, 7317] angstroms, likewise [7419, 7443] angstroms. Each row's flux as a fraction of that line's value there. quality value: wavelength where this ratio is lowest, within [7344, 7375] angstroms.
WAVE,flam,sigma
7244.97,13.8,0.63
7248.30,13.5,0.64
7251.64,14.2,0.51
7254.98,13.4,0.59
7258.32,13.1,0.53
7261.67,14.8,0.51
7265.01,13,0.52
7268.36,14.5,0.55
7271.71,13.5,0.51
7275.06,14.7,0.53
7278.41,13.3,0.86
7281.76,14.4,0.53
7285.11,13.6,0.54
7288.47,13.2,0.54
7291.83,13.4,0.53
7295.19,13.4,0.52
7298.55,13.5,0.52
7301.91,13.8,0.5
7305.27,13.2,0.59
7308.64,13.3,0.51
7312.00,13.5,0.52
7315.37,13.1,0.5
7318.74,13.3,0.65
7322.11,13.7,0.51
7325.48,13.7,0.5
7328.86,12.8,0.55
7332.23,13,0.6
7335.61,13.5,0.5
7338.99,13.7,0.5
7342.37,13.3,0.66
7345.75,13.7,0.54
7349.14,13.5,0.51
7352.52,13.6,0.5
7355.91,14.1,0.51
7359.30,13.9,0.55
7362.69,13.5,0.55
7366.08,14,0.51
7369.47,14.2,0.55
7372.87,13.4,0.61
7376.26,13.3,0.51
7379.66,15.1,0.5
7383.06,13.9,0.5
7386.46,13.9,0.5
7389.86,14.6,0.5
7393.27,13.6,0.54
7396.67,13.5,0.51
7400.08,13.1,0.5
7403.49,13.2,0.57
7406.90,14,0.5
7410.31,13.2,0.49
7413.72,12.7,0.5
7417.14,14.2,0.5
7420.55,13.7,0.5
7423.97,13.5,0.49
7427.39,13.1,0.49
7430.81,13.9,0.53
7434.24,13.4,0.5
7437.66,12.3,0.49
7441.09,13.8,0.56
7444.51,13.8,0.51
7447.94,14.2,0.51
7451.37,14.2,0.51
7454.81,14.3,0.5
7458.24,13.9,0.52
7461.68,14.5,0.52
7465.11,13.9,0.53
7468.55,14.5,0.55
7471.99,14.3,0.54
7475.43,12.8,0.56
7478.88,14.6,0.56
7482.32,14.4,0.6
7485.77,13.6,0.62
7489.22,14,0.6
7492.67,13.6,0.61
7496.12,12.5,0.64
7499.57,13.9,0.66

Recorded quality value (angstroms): 7372.87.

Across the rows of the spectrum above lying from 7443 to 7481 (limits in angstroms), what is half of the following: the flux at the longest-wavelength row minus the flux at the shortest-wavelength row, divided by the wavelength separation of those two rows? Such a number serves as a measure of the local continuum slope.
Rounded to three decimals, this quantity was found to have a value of 0.012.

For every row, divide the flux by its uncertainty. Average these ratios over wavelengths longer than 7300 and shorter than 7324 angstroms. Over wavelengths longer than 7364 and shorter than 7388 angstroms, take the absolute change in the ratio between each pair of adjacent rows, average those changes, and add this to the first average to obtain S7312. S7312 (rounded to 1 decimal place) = 27.8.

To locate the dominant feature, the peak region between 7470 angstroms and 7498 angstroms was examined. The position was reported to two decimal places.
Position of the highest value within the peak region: 7478.88 angstroms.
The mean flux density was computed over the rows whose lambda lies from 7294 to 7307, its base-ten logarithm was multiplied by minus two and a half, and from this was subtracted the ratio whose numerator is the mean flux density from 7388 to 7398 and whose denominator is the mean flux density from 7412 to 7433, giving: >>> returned -3.85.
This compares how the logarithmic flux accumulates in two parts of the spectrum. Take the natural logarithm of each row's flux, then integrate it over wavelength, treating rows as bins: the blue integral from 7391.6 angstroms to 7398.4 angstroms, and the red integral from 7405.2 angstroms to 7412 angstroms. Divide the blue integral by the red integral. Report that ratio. 1.00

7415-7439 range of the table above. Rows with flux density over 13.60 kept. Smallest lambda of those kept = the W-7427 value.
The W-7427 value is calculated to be 7417.14 angstroms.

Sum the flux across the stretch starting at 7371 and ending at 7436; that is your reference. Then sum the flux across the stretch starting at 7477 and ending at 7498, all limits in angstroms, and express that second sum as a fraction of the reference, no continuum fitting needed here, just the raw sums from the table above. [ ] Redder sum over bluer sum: 0.3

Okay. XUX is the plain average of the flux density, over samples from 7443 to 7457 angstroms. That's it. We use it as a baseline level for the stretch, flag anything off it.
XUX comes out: 14.1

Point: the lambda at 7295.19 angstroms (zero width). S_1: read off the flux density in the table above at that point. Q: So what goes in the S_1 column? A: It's 13.4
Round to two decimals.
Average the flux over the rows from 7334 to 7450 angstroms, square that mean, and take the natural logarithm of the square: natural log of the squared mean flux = 5.23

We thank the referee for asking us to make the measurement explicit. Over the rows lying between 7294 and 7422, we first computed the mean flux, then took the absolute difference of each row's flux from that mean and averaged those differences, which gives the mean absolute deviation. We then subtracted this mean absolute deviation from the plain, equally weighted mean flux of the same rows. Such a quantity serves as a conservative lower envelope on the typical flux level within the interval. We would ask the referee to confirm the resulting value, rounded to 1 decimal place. 13.2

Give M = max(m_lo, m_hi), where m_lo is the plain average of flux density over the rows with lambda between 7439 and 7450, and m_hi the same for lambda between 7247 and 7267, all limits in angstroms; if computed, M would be 13.9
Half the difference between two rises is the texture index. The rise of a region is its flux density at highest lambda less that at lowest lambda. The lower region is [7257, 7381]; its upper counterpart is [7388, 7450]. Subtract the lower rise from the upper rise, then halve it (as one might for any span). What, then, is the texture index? -1.2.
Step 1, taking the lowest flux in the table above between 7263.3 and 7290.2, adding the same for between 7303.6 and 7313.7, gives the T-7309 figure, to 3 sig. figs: 26.2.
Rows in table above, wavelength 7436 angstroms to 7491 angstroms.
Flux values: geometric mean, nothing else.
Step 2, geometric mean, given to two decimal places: 13.93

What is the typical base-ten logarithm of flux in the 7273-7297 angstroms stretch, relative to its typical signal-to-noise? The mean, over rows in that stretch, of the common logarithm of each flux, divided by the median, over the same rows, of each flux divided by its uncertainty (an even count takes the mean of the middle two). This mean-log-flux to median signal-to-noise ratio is 0.0450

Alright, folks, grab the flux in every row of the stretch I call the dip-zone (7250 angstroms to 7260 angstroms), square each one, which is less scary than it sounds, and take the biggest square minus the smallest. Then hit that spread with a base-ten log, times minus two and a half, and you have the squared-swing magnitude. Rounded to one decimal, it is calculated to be -3.7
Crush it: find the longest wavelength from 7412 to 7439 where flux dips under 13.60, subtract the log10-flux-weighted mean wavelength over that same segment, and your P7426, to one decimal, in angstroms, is 12.0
